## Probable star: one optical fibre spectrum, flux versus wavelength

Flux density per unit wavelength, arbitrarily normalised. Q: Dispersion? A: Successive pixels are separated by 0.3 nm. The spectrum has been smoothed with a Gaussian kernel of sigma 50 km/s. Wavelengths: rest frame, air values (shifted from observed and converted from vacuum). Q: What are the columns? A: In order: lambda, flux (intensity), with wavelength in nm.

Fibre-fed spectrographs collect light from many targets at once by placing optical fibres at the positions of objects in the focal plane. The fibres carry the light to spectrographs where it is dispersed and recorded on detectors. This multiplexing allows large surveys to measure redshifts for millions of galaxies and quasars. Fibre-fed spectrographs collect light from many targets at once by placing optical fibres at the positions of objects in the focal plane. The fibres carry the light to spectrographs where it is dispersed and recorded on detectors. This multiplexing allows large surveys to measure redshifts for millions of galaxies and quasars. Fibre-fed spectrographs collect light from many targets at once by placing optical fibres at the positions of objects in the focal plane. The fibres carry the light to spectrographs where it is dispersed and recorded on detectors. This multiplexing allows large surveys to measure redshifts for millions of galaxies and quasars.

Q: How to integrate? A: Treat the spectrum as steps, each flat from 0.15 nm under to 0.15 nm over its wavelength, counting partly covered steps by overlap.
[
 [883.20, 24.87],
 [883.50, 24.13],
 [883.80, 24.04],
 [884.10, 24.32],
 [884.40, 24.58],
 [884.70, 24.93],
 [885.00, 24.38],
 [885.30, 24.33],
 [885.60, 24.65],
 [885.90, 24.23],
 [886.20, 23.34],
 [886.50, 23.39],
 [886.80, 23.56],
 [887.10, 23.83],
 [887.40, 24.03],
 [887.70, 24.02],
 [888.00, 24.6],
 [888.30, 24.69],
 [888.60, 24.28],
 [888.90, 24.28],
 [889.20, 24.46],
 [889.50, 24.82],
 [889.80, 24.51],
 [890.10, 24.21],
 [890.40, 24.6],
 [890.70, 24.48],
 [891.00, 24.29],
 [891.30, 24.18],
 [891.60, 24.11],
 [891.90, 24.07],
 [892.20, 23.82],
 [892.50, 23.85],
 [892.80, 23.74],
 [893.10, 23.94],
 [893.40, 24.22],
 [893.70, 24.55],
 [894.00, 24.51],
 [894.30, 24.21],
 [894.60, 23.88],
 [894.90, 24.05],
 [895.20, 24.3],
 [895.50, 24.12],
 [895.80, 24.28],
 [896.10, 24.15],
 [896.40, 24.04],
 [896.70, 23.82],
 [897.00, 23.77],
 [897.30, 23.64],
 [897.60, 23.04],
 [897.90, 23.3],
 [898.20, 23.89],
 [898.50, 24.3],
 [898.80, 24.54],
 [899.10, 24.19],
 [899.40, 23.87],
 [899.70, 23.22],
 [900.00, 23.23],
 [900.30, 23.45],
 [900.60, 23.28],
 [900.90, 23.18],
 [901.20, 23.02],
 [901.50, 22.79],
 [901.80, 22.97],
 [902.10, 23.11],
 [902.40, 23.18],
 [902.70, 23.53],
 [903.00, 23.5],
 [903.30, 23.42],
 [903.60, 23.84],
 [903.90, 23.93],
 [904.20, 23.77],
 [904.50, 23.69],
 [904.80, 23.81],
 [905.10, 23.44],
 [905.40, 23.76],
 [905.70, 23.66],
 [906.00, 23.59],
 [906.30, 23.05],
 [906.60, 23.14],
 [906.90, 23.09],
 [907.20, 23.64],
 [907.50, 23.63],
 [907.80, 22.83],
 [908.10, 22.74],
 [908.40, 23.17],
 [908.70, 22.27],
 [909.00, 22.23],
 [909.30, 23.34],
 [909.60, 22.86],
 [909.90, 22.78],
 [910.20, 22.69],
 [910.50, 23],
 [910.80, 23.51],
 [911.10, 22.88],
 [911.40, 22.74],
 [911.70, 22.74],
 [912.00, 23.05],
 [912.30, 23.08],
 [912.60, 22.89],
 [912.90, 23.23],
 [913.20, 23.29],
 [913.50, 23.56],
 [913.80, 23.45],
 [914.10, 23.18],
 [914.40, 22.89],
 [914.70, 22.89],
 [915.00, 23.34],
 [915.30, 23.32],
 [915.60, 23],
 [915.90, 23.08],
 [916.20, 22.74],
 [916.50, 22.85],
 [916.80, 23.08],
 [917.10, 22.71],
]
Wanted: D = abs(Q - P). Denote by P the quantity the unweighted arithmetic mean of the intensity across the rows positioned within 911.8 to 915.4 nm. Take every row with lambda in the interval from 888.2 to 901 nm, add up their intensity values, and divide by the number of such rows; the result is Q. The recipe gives 0.9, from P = 23.2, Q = 24.0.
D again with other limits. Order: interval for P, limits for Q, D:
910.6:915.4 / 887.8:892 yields 1.3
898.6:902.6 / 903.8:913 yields 0.2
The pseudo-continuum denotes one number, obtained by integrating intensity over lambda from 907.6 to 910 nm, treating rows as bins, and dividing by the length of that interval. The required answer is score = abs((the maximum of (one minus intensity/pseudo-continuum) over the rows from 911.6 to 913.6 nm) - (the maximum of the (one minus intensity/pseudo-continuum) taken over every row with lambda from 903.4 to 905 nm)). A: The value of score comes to 0.042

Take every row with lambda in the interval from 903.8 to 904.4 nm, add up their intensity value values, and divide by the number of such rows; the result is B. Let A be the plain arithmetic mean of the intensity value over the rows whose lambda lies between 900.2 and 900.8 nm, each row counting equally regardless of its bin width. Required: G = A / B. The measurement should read 0.98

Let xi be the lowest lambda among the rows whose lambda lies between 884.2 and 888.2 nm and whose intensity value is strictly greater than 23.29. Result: 884.40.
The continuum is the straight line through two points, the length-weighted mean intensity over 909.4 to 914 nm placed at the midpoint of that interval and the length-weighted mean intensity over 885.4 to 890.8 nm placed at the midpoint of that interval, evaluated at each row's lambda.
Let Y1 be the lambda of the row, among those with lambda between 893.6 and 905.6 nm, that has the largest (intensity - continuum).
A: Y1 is 898.80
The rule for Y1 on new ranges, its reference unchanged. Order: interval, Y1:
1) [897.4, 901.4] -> 898.80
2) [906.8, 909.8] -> 907.50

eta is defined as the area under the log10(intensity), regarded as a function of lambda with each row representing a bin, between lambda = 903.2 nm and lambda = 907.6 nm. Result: 6.0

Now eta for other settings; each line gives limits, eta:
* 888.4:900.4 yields 16.6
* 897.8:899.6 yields 2.5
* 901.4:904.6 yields 4.4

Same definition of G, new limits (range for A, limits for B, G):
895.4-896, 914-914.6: 1.05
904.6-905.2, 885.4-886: 0.97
